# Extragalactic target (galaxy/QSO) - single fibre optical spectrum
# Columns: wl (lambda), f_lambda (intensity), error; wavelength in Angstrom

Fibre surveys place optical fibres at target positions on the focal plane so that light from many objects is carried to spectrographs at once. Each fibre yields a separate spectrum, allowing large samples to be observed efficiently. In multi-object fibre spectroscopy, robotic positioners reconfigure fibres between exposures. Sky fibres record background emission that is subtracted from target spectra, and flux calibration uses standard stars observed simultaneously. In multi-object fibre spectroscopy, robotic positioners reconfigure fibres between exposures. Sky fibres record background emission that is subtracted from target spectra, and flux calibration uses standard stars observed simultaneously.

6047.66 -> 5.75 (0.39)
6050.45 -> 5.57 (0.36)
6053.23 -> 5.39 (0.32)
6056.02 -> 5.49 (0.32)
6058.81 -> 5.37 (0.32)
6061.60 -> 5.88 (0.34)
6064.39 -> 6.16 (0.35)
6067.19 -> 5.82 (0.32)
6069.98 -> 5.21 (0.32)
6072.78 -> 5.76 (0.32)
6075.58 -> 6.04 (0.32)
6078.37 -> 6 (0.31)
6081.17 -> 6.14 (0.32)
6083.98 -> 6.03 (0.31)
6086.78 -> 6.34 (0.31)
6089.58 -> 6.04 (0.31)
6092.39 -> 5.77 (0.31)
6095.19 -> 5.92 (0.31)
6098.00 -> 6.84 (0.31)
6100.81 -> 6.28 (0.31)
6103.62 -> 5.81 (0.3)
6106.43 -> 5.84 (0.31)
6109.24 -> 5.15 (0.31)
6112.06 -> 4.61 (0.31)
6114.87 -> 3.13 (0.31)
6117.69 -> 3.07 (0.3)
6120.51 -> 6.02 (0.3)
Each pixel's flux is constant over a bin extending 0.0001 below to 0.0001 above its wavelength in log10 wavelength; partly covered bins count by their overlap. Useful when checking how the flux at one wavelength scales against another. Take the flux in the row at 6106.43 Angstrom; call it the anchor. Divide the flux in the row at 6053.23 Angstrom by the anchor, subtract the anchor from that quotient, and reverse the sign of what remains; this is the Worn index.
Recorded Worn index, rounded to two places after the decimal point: 4.92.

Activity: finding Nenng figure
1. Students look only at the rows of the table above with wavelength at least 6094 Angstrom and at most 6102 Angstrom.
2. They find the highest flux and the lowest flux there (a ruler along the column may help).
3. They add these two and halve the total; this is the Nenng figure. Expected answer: 6.4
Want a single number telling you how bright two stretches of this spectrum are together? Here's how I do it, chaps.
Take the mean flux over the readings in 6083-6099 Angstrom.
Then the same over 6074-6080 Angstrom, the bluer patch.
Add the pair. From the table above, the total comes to 12.2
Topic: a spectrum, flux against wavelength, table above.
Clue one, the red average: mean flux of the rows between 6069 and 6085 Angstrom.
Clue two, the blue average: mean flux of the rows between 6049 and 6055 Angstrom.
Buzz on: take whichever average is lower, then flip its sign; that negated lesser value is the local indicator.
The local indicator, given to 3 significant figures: -5.48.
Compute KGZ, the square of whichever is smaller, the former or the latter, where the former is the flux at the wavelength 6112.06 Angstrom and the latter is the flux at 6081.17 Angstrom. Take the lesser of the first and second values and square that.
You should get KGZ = 21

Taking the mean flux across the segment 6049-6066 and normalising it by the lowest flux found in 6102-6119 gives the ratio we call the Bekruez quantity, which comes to 1.84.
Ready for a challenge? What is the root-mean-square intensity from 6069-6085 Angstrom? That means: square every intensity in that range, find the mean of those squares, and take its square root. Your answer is 5.87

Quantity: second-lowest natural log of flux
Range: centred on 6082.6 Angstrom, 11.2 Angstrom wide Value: 1.80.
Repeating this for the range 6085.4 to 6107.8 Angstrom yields 1.76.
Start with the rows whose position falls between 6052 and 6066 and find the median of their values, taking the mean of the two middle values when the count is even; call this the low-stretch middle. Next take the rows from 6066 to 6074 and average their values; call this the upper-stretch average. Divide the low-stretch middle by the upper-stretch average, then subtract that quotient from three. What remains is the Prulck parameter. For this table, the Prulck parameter 2.02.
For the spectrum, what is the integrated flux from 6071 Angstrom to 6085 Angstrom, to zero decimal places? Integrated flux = 84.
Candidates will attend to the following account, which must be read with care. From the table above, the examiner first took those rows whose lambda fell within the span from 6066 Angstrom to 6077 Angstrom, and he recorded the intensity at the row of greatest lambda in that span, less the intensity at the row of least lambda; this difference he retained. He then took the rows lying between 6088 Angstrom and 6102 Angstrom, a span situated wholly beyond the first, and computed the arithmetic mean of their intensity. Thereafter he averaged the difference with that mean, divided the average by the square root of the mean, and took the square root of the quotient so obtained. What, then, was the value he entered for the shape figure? 1.13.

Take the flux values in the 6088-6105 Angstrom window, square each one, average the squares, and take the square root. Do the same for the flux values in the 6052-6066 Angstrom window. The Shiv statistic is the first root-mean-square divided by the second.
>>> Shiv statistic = 1.08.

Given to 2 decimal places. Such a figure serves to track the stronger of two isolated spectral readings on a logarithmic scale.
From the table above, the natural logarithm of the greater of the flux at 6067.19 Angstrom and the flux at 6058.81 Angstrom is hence 1.76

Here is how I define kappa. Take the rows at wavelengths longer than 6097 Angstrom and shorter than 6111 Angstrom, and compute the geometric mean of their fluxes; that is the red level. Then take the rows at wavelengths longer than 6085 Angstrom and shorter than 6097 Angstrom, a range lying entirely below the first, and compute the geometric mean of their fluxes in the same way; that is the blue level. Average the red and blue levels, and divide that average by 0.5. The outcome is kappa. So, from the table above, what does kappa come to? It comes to 12.0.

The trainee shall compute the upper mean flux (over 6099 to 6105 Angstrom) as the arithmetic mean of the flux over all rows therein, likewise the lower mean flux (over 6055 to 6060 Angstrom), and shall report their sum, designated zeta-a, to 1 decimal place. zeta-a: 11.5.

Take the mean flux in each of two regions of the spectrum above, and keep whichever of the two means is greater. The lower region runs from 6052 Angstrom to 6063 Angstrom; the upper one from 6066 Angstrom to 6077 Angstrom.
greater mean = 5.71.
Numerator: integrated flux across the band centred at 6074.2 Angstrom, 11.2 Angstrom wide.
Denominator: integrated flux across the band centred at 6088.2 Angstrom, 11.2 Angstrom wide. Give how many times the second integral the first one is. 0.95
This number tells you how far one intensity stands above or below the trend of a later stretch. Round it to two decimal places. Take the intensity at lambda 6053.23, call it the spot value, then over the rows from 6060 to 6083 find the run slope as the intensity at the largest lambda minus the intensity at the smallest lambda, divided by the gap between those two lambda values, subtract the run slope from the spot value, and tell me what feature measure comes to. 5.38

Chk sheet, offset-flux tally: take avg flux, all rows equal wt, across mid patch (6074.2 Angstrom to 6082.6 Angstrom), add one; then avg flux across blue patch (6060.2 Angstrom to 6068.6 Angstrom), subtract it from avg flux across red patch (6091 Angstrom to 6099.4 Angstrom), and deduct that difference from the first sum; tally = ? 6.8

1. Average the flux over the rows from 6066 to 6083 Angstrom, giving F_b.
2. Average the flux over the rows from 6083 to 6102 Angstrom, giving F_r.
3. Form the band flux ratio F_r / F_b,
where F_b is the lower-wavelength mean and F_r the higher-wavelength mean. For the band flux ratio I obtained 1.06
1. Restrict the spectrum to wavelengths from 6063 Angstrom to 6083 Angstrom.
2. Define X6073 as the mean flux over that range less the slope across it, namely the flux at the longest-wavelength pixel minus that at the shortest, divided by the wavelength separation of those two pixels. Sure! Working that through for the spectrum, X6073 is 5.88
